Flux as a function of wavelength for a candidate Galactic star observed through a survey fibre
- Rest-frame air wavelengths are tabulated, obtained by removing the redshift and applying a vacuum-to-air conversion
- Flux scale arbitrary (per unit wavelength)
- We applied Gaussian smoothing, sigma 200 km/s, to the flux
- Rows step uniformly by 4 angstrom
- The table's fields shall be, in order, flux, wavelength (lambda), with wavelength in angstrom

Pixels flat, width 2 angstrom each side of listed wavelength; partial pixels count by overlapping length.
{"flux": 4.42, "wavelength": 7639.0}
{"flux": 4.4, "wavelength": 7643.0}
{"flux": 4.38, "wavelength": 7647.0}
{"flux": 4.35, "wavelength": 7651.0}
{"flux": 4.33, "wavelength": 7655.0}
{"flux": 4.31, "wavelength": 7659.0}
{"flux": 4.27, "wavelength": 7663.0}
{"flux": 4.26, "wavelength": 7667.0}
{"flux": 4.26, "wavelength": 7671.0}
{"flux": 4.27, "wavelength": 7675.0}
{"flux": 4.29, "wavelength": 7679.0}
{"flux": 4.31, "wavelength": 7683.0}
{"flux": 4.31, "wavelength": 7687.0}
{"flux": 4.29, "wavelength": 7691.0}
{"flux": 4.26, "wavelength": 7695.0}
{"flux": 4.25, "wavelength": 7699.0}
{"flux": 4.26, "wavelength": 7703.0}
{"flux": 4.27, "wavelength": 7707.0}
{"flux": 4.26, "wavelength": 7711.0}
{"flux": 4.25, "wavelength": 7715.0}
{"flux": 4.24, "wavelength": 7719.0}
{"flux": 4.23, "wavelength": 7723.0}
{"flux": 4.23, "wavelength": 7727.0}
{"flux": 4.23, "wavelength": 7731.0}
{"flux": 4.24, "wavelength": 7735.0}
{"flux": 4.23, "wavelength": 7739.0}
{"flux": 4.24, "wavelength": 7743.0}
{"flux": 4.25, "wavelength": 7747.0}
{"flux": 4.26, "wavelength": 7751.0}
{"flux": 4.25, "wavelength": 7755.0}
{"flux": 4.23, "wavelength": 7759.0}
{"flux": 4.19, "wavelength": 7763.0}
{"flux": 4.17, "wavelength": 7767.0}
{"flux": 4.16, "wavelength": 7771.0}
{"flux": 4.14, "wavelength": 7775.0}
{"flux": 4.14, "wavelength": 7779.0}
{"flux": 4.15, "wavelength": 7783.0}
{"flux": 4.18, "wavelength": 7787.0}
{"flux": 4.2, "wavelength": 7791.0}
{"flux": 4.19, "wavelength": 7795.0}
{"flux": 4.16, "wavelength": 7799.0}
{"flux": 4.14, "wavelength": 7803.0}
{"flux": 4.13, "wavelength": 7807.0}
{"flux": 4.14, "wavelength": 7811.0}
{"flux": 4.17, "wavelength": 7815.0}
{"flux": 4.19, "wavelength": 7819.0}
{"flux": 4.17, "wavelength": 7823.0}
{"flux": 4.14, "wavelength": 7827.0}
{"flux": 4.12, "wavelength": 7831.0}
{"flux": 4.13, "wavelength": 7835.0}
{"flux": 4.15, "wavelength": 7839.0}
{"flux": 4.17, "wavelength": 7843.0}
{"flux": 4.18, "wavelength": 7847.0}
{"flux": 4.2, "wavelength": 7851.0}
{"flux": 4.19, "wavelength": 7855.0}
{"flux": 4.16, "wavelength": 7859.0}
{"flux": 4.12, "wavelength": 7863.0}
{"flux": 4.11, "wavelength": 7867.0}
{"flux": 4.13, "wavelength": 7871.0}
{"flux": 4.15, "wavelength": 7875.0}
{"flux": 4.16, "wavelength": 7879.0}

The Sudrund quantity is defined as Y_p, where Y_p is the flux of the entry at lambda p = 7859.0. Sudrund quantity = 4.16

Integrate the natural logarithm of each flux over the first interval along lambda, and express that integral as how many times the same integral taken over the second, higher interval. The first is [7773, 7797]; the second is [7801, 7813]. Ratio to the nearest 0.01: 2.01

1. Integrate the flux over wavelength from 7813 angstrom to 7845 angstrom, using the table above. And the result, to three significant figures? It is 133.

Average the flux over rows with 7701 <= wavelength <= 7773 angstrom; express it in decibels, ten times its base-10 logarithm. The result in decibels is 6.27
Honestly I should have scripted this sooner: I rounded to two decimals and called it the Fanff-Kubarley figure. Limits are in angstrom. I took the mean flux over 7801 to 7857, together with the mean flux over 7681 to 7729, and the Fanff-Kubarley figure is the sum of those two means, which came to 8.42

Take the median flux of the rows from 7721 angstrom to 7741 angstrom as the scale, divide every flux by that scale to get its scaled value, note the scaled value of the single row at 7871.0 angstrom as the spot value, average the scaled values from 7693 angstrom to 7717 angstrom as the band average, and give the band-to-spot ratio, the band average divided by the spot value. 1.03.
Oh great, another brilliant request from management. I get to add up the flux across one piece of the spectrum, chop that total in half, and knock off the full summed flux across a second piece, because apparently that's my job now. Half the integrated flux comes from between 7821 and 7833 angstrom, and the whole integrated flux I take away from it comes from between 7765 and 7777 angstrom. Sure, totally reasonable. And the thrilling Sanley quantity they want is -25.0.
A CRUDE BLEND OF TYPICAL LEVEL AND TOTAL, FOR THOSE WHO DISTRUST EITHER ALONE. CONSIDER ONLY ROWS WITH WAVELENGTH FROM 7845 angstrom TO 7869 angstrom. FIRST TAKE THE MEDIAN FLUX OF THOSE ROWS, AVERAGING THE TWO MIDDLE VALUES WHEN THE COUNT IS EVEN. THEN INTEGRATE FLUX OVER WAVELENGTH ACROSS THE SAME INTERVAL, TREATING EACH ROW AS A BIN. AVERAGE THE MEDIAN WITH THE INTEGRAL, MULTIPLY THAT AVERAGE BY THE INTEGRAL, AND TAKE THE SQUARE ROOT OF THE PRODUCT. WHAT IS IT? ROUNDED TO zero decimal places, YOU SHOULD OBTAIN 72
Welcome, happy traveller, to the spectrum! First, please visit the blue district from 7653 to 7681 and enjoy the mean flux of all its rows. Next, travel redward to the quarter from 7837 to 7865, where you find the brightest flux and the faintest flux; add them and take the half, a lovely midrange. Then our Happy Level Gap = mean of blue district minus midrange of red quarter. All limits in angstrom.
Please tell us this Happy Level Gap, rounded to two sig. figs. 0.12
